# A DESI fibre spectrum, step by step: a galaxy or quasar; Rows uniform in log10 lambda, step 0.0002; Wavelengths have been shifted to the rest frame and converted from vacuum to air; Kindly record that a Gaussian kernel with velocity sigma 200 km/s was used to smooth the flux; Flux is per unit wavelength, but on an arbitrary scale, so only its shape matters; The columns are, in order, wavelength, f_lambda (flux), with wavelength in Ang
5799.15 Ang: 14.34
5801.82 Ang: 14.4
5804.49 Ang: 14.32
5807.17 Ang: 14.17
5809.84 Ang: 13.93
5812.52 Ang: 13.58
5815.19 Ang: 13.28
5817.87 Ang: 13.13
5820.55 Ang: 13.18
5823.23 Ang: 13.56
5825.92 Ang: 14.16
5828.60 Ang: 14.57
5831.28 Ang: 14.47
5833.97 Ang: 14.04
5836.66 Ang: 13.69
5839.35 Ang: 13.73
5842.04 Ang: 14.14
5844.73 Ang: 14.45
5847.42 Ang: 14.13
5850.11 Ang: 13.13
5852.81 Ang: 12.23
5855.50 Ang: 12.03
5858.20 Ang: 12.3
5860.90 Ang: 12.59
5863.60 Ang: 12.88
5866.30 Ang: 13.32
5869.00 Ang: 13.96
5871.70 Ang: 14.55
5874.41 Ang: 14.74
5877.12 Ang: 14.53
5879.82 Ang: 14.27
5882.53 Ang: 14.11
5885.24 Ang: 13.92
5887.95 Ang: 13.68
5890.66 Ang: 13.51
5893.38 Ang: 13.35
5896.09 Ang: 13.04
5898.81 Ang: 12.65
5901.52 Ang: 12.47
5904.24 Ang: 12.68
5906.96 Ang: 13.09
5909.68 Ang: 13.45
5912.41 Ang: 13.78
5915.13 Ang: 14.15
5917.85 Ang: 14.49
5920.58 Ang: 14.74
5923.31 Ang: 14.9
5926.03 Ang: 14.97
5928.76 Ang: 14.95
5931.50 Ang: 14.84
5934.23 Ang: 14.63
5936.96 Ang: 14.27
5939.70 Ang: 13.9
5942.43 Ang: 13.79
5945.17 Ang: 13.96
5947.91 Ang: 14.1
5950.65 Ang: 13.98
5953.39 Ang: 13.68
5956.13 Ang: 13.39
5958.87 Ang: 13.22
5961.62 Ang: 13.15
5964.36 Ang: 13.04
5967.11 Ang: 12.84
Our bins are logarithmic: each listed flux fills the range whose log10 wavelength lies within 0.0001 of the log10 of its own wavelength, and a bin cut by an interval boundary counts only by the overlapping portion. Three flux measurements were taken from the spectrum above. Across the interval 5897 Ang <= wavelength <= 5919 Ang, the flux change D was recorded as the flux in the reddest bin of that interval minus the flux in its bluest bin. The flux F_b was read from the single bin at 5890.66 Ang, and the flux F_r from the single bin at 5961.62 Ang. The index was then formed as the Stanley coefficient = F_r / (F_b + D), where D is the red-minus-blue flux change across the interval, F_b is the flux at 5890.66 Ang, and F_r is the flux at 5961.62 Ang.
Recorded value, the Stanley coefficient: 0.86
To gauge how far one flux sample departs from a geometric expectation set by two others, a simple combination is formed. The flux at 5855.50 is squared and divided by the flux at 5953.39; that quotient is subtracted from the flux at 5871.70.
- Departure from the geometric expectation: 4.0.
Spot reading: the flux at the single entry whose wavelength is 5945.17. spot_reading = 13.96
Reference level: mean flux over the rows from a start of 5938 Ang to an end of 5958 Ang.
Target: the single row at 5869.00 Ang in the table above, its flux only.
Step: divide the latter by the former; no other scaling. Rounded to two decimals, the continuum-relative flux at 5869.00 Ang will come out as 1.01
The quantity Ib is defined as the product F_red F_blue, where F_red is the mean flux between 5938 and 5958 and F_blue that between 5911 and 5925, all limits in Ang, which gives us 199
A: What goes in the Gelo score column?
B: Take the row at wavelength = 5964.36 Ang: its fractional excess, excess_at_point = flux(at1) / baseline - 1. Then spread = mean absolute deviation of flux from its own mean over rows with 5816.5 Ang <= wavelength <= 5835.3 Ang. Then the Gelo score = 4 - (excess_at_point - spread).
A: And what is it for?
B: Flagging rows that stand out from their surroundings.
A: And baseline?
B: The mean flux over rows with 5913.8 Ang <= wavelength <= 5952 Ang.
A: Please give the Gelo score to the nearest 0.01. 4.59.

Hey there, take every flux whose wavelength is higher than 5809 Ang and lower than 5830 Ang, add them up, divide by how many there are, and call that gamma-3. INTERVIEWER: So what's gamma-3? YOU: 13.67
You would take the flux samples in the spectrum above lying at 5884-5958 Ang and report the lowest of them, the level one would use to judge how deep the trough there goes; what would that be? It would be 12.47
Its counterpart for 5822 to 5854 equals 12.23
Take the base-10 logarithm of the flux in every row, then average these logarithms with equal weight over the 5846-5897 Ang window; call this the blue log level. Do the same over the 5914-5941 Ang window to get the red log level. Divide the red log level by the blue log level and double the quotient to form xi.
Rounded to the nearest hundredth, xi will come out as 2.06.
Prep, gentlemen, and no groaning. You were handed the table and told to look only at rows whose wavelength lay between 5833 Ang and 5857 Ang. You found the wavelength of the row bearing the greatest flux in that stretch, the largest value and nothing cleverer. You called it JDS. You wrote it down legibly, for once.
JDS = 5844.73 Ang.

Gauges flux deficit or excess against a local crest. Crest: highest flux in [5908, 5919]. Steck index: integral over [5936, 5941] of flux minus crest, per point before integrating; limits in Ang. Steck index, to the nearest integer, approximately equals -2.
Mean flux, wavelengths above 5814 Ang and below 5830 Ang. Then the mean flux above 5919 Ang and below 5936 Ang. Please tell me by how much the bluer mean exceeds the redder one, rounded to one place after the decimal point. -1.2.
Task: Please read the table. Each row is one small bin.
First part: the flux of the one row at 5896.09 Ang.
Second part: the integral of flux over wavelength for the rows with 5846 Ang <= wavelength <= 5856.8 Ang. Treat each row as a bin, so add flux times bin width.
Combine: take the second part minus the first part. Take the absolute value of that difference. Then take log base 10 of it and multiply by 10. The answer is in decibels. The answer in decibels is 21.0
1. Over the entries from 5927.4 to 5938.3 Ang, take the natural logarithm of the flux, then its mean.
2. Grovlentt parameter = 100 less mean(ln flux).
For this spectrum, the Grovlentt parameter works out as 97.3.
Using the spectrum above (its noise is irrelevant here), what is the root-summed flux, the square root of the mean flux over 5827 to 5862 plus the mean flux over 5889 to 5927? 5.212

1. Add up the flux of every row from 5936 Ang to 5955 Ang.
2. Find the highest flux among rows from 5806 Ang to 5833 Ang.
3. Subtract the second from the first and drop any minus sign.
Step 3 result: 83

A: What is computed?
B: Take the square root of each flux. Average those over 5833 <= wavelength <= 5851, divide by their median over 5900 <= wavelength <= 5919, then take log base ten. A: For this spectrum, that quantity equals 0.007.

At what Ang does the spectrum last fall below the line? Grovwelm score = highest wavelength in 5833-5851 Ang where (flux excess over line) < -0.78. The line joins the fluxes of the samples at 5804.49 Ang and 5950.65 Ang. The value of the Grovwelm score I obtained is 5850.11 Ang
